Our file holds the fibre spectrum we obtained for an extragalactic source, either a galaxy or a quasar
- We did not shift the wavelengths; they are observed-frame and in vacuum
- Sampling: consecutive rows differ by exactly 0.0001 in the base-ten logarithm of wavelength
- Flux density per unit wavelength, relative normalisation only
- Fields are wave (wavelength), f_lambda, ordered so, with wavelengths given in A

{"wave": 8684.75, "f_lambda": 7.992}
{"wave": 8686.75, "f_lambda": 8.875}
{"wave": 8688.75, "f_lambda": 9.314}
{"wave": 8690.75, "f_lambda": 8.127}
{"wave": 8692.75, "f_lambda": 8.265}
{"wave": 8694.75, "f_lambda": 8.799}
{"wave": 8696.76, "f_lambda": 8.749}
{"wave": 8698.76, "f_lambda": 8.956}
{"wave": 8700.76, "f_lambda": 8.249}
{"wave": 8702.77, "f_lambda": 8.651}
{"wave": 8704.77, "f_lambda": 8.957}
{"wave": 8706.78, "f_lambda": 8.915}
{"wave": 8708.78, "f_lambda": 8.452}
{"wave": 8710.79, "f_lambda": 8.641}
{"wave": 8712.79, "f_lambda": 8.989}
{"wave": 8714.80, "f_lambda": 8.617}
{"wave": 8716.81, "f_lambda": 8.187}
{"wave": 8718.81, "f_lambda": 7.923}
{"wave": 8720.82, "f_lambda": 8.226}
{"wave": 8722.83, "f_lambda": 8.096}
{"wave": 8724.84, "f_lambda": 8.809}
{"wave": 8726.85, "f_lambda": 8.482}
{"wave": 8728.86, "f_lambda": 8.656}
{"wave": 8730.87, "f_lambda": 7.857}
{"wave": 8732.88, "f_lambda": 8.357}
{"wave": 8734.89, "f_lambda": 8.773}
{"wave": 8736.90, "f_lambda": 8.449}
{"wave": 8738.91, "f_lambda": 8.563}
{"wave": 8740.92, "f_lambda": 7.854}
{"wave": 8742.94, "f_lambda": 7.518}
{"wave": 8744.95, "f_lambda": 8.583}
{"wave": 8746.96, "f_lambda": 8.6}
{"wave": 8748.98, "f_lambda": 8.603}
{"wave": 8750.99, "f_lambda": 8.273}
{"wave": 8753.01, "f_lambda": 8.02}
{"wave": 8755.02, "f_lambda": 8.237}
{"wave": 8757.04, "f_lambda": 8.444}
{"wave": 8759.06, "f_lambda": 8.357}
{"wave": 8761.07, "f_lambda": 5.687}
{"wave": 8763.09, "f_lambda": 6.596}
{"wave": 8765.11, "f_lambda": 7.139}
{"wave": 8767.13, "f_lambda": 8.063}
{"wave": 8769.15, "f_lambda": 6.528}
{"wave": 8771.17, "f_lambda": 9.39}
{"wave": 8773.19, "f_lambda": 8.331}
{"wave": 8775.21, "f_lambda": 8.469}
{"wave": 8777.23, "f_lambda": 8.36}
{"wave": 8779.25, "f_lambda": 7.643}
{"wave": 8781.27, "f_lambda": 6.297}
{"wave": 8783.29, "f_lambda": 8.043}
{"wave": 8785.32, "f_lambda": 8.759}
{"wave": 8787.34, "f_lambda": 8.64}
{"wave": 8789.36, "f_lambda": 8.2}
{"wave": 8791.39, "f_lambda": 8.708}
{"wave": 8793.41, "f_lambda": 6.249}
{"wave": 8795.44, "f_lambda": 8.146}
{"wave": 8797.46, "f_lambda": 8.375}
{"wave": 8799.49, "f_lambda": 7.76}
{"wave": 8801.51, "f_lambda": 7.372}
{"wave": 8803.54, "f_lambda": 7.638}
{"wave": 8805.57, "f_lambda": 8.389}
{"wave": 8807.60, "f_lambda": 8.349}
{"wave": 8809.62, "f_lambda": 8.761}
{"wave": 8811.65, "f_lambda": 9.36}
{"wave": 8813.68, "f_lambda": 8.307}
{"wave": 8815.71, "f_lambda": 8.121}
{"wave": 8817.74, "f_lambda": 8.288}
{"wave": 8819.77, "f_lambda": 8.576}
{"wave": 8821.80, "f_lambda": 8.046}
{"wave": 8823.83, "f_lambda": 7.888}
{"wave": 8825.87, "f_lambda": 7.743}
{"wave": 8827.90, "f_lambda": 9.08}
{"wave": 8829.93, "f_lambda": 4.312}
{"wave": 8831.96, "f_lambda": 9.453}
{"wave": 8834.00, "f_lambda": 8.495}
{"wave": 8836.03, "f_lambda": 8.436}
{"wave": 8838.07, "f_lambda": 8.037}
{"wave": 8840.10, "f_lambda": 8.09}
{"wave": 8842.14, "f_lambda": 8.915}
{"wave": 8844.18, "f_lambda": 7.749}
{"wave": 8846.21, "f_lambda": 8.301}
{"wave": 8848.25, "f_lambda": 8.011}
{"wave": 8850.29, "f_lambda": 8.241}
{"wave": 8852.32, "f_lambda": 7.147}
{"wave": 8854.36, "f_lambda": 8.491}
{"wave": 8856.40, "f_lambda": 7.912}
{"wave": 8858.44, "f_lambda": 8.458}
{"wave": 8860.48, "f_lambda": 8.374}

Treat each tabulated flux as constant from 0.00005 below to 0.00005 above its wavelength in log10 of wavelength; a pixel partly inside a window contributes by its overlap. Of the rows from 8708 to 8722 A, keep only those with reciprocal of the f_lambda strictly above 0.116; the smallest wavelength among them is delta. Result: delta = 8708.78 A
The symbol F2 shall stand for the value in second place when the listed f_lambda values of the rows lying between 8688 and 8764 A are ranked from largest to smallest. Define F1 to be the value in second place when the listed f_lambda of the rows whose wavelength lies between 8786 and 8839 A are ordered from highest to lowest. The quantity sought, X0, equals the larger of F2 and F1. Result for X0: 9.36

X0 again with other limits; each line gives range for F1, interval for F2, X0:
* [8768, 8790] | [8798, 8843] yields 9.36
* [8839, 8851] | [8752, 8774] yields 8.44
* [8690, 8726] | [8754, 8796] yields 8.96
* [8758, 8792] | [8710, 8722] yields 8.76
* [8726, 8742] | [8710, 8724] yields 8.66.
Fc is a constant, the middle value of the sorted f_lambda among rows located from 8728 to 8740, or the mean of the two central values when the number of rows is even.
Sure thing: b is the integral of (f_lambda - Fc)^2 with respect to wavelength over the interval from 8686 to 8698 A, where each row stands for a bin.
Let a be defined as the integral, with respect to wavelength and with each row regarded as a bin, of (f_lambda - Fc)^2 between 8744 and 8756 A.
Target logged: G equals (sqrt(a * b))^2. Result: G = 2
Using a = 1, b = 2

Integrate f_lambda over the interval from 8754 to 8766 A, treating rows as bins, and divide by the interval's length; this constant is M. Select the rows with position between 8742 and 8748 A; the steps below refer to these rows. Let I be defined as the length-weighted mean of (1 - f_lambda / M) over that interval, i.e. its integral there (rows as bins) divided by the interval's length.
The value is -0.112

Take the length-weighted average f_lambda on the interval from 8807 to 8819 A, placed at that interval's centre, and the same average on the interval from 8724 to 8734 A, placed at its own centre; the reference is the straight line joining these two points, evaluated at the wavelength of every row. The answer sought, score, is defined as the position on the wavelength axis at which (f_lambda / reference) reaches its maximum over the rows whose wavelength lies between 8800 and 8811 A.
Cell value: 8809.62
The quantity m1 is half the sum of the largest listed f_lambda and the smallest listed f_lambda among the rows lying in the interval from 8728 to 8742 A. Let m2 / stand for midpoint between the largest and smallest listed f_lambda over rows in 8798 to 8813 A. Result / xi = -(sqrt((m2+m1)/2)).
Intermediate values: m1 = 8.3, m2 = 8.4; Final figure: -2.89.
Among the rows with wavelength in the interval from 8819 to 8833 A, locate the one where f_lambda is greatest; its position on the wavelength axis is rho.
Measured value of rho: 8831.96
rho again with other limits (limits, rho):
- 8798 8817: 8811.65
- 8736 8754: 8748.98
